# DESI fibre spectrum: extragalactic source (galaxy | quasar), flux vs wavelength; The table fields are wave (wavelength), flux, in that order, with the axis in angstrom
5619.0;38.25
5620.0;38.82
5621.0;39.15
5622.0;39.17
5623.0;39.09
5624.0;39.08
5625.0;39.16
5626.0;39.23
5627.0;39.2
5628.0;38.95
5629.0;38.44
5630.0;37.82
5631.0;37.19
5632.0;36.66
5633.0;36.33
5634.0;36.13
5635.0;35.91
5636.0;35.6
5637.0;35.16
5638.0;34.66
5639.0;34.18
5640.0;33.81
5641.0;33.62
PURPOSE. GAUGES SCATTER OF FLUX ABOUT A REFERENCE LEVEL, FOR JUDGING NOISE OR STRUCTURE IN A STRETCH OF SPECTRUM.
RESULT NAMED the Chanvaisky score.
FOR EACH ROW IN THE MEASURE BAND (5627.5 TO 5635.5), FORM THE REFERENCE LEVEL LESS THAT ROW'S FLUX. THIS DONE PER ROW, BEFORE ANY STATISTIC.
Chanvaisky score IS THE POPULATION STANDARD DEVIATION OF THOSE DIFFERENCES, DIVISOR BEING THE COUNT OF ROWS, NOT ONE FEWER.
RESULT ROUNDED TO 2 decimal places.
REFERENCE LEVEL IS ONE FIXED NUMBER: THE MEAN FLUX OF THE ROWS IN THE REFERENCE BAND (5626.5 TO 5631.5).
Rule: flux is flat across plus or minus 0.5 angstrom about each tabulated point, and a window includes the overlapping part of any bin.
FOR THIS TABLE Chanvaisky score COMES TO 1.05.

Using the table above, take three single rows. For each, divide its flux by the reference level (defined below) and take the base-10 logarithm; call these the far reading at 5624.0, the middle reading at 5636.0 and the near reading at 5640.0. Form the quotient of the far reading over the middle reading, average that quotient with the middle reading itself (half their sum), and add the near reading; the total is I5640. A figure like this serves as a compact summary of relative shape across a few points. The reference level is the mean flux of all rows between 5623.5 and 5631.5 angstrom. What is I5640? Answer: -0.15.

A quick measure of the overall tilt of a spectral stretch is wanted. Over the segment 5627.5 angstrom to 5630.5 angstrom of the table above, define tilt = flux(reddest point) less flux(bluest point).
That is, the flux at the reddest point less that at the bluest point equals -1.1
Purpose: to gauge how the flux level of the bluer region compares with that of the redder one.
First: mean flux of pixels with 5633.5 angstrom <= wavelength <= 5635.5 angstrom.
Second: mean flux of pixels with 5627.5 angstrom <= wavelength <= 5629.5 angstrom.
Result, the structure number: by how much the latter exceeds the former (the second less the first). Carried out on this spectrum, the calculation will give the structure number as 2.7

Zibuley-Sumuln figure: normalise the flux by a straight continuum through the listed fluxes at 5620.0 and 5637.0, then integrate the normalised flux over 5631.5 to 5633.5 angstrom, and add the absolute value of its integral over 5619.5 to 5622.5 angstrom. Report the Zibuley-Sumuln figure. 5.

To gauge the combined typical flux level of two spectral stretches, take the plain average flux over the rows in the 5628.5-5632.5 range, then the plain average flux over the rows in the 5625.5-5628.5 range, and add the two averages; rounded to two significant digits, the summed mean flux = 77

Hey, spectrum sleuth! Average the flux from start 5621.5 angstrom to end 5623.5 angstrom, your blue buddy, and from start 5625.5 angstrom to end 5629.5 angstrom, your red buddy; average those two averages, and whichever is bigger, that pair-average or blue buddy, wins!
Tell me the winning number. 39.1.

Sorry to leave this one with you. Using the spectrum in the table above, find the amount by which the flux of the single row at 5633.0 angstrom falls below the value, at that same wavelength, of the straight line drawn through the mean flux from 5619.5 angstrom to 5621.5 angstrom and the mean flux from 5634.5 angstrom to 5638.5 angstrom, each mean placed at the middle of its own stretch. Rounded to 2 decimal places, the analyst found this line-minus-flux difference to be -0.20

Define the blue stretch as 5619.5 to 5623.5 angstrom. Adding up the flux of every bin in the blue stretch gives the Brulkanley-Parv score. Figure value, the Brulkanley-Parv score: 156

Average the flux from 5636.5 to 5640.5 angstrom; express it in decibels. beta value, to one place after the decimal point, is 15.4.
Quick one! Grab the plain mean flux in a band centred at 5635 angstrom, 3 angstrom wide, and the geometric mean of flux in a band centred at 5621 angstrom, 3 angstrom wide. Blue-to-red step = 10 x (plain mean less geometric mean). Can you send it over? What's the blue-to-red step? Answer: -32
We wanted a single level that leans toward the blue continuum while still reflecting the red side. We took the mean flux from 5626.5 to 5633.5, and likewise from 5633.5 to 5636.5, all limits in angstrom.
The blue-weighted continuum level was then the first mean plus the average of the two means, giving 74.6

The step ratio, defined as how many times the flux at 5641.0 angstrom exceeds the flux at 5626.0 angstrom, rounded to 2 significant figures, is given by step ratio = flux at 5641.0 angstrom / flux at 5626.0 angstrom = 0.86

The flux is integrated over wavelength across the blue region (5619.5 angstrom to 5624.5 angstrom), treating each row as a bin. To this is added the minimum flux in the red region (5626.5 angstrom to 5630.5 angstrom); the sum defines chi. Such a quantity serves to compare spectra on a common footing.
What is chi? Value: 233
